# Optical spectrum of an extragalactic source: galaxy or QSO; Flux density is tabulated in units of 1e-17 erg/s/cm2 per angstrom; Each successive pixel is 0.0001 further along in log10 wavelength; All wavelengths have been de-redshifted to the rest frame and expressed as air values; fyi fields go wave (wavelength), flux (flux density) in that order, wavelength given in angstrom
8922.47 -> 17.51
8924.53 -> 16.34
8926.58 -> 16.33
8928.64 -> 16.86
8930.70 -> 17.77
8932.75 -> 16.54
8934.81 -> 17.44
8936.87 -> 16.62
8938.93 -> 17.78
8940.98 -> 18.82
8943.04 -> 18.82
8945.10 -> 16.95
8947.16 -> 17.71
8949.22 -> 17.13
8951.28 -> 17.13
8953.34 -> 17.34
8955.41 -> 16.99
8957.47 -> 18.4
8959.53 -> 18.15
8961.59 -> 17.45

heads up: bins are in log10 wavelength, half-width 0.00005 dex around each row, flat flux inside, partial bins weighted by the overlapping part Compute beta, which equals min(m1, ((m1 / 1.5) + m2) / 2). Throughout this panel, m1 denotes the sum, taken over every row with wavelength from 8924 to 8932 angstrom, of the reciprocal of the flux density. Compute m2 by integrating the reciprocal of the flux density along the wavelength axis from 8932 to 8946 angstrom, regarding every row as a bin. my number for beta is 0.238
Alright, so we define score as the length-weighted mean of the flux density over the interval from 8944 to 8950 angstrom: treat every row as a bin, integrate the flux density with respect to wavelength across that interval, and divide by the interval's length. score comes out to 17.3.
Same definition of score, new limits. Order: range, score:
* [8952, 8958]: 17.5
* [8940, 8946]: 18.2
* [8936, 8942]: 17.8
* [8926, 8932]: 17.0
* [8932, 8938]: 16.9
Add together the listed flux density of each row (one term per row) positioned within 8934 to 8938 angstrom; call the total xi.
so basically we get 34.1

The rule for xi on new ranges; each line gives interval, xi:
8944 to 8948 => 34.7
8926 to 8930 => 33.2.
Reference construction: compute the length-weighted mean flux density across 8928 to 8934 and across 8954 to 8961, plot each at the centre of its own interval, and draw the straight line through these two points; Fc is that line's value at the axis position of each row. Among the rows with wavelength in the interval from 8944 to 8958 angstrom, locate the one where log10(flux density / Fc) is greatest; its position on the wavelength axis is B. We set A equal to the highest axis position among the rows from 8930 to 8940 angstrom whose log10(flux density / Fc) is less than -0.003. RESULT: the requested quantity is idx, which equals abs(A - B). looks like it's 20.6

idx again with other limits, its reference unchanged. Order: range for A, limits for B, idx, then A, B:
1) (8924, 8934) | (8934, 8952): 8.2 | 8932.75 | 8940.98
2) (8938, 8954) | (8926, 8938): 22.6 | 8953.34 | 8930.70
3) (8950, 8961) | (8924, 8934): 24.7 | 8955.41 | 8930.70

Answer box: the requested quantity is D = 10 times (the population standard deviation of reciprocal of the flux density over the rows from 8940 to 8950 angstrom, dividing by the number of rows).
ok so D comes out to 0.025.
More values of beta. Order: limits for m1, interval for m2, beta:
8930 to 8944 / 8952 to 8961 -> 0.387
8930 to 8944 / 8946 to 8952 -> 0.305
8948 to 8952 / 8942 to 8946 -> 0.117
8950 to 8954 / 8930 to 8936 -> 0.116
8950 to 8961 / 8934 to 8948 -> 0.284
